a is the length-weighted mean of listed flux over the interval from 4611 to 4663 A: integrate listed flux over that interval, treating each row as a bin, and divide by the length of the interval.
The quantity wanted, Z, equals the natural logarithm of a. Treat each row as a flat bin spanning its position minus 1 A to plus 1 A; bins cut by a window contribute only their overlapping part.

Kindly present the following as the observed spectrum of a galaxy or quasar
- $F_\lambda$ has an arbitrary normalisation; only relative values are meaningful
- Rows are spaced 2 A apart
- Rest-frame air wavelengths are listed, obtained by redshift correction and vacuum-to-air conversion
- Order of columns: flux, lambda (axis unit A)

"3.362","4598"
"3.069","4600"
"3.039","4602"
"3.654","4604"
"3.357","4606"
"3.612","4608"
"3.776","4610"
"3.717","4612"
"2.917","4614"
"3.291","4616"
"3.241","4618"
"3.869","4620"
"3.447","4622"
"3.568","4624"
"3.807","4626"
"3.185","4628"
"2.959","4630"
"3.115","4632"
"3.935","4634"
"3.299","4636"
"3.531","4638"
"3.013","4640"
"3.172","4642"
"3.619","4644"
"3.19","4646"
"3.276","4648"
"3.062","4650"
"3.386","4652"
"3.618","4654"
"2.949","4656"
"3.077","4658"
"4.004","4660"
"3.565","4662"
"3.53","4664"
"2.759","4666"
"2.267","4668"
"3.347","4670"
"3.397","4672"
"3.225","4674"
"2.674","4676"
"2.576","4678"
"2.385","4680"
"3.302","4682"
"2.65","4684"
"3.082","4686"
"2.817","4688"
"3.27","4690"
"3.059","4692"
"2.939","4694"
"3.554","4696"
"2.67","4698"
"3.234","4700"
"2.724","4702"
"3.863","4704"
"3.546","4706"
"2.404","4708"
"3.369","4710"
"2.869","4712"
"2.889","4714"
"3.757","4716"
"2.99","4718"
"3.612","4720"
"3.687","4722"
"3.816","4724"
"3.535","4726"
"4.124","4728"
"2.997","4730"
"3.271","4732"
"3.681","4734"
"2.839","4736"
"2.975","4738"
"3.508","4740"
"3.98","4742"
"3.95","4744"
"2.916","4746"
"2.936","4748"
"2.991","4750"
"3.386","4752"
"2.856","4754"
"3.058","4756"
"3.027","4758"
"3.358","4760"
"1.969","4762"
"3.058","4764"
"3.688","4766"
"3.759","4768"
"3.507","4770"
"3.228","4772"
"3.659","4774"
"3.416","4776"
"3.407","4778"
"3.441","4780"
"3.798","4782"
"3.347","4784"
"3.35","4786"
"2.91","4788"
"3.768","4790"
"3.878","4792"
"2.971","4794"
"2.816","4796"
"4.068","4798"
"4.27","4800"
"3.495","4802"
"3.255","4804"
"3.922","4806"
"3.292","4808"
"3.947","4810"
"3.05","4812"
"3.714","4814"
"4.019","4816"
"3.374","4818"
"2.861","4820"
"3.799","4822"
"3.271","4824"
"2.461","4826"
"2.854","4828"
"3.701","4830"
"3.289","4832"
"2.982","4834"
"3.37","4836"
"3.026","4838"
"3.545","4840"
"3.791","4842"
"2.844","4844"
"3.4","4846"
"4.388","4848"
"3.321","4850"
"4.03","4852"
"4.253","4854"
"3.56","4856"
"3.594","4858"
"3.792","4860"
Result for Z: 1.217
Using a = 3.38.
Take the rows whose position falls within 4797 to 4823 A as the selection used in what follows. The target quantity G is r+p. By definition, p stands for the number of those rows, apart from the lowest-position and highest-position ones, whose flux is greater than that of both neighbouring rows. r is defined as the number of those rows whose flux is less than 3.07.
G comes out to 6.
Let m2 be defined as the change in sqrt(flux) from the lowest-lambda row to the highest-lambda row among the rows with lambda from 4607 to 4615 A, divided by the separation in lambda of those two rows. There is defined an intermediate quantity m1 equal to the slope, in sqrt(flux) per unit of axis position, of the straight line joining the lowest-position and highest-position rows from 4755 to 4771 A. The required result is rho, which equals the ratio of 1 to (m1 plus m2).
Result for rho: -43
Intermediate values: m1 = 0.009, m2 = -0.032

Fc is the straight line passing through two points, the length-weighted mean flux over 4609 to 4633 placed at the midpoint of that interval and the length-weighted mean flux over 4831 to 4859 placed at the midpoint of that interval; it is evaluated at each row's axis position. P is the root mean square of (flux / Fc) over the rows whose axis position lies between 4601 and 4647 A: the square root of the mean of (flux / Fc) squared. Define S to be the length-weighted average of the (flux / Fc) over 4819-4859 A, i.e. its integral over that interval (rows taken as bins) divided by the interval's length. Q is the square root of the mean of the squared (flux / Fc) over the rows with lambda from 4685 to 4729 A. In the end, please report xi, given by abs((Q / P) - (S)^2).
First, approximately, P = 1.00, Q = 0.953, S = 0.97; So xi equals 0.01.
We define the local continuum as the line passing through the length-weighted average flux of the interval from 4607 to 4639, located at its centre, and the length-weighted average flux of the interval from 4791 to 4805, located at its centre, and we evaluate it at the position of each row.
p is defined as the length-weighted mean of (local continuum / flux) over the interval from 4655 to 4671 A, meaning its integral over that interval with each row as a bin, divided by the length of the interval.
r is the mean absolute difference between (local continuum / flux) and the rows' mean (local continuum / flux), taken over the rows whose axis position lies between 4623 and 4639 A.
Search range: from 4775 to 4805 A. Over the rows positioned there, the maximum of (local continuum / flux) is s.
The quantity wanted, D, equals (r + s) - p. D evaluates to 0.22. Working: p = 1.12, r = 0.085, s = 1.3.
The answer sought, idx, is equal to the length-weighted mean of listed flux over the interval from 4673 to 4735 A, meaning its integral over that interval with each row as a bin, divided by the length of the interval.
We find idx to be 3.18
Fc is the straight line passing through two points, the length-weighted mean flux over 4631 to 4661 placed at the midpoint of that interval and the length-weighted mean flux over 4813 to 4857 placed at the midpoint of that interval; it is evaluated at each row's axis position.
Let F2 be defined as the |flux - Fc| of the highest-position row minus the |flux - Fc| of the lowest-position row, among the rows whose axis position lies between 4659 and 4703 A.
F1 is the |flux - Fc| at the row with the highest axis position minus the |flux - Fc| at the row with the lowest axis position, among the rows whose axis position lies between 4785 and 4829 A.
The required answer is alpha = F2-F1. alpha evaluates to -0.5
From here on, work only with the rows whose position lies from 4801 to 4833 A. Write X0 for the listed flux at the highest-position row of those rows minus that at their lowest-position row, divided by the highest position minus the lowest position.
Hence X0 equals -0.007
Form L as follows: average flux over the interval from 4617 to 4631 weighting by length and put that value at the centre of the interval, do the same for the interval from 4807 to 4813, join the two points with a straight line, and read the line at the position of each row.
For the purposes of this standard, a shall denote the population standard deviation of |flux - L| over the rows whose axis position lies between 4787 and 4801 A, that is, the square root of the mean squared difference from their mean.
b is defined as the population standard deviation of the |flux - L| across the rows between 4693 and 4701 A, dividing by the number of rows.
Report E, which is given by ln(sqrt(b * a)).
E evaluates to -1.63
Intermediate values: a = 0.151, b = 0.26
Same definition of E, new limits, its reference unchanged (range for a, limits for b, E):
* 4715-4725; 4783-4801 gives -1.90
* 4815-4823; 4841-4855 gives -1.33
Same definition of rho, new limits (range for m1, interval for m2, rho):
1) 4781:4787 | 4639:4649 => -49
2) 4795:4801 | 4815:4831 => 11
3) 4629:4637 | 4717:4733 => 46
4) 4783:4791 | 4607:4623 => 65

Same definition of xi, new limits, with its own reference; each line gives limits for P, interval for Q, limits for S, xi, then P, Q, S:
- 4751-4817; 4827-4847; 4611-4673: 0.00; 0.99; 0.935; 0.97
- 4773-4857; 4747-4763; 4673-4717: 0.08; 1.00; 0.855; 0.88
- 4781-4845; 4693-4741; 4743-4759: 0.16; 0.98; 0.958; 0.90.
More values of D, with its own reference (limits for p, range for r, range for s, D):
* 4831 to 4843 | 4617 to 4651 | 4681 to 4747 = 0.46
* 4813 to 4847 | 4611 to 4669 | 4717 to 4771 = 0.80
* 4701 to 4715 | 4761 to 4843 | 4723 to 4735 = 0.13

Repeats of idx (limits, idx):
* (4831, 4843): 3.33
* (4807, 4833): 3.36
